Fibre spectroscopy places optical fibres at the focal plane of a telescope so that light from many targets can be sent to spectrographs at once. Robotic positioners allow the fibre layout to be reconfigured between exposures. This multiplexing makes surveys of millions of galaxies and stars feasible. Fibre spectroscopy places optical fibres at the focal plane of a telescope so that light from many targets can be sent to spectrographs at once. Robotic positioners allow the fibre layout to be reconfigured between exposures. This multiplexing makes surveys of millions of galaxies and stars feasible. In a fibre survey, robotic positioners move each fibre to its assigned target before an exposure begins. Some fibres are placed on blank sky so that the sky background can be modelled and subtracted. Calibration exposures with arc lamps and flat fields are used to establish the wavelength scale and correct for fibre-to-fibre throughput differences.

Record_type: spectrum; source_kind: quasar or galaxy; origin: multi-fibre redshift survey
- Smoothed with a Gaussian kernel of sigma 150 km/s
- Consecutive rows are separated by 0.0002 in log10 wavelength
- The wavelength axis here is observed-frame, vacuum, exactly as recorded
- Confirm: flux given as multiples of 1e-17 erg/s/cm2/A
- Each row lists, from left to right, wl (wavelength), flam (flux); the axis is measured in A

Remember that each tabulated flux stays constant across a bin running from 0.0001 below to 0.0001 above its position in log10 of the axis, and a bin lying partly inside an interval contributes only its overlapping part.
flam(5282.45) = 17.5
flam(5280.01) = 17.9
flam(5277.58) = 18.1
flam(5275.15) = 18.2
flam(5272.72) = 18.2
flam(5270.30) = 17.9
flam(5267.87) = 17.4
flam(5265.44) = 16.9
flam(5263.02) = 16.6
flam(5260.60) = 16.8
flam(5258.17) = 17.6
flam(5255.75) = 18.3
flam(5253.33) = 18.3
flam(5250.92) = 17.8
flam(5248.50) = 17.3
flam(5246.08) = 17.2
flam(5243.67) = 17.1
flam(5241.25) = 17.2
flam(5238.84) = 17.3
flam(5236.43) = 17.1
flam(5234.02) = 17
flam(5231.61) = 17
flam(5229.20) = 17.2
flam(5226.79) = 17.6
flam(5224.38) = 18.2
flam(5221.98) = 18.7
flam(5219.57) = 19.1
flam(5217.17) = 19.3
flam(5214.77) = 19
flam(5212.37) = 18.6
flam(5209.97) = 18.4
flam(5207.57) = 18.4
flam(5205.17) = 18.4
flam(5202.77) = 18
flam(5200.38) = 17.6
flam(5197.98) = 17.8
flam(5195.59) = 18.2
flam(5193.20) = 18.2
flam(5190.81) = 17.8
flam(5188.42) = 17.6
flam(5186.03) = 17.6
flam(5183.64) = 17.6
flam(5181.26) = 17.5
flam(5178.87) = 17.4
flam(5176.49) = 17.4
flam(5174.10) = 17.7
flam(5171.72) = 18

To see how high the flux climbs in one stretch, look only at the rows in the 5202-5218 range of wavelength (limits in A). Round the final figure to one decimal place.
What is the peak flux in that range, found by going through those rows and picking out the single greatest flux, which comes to 19.3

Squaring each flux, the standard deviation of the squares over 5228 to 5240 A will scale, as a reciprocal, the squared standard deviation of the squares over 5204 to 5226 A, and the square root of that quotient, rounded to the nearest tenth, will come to 6.7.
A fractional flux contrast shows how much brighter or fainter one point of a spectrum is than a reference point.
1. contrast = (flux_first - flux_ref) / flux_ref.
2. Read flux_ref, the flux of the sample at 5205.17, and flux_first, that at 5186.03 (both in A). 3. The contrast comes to -0.043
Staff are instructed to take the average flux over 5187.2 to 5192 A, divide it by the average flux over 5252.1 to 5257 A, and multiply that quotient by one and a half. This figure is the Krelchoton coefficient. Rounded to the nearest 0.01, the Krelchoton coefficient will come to 1.45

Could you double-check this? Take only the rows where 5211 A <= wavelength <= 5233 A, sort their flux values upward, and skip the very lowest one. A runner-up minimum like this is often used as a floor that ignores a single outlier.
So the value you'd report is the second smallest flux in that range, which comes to 17.2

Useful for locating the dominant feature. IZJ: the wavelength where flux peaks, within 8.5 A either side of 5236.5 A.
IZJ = 5238.84 A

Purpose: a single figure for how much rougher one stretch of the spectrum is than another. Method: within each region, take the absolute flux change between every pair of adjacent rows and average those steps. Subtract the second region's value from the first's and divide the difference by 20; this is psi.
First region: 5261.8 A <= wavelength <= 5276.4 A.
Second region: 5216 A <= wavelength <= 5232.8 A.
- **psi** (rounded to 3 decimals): -0.003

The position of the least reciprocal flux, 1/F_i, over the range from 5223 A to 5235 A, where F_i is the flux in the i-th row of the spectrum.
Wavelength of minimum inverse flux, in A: 5224.38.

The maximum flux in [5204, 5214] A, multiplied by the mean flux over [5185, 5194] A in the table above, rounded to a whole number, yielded 331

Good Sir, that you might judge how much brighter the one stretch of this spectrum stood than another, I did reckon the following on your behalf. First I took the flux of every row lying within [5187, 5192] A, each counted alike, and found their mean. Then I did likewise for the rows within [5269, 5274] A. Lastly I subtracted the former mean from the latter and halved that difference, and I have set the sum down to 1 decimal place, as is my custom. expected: 0.2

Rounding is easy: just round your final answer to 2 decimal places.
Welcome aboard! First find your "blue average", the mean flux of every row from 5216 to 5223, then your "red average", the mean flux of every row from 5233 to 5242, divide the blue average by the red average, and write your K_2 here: 1.11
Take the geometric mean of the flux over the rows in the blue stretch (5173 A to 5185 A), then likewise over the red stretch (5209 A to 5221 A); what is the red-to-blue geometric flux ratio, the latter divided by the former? 1.08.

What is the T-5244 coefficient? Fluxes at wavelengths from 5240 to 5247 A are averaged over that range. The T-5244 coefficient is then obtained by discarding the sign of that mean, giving 17.17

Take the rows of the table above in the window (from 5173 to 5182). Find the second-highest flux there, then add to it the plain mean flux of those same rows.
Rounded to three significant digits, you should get 35.0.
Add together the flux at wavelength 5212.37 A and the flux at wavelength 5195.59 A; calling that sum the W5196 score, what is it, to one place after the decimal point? 36.8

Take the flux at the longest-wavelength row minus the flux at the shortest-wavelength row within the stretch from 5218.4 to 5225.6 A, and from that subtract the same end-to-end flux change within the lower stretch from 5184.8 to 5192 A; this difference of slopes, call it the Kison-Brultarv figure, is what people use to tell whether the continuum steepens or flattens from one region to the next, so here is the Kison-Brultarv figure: -1.1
